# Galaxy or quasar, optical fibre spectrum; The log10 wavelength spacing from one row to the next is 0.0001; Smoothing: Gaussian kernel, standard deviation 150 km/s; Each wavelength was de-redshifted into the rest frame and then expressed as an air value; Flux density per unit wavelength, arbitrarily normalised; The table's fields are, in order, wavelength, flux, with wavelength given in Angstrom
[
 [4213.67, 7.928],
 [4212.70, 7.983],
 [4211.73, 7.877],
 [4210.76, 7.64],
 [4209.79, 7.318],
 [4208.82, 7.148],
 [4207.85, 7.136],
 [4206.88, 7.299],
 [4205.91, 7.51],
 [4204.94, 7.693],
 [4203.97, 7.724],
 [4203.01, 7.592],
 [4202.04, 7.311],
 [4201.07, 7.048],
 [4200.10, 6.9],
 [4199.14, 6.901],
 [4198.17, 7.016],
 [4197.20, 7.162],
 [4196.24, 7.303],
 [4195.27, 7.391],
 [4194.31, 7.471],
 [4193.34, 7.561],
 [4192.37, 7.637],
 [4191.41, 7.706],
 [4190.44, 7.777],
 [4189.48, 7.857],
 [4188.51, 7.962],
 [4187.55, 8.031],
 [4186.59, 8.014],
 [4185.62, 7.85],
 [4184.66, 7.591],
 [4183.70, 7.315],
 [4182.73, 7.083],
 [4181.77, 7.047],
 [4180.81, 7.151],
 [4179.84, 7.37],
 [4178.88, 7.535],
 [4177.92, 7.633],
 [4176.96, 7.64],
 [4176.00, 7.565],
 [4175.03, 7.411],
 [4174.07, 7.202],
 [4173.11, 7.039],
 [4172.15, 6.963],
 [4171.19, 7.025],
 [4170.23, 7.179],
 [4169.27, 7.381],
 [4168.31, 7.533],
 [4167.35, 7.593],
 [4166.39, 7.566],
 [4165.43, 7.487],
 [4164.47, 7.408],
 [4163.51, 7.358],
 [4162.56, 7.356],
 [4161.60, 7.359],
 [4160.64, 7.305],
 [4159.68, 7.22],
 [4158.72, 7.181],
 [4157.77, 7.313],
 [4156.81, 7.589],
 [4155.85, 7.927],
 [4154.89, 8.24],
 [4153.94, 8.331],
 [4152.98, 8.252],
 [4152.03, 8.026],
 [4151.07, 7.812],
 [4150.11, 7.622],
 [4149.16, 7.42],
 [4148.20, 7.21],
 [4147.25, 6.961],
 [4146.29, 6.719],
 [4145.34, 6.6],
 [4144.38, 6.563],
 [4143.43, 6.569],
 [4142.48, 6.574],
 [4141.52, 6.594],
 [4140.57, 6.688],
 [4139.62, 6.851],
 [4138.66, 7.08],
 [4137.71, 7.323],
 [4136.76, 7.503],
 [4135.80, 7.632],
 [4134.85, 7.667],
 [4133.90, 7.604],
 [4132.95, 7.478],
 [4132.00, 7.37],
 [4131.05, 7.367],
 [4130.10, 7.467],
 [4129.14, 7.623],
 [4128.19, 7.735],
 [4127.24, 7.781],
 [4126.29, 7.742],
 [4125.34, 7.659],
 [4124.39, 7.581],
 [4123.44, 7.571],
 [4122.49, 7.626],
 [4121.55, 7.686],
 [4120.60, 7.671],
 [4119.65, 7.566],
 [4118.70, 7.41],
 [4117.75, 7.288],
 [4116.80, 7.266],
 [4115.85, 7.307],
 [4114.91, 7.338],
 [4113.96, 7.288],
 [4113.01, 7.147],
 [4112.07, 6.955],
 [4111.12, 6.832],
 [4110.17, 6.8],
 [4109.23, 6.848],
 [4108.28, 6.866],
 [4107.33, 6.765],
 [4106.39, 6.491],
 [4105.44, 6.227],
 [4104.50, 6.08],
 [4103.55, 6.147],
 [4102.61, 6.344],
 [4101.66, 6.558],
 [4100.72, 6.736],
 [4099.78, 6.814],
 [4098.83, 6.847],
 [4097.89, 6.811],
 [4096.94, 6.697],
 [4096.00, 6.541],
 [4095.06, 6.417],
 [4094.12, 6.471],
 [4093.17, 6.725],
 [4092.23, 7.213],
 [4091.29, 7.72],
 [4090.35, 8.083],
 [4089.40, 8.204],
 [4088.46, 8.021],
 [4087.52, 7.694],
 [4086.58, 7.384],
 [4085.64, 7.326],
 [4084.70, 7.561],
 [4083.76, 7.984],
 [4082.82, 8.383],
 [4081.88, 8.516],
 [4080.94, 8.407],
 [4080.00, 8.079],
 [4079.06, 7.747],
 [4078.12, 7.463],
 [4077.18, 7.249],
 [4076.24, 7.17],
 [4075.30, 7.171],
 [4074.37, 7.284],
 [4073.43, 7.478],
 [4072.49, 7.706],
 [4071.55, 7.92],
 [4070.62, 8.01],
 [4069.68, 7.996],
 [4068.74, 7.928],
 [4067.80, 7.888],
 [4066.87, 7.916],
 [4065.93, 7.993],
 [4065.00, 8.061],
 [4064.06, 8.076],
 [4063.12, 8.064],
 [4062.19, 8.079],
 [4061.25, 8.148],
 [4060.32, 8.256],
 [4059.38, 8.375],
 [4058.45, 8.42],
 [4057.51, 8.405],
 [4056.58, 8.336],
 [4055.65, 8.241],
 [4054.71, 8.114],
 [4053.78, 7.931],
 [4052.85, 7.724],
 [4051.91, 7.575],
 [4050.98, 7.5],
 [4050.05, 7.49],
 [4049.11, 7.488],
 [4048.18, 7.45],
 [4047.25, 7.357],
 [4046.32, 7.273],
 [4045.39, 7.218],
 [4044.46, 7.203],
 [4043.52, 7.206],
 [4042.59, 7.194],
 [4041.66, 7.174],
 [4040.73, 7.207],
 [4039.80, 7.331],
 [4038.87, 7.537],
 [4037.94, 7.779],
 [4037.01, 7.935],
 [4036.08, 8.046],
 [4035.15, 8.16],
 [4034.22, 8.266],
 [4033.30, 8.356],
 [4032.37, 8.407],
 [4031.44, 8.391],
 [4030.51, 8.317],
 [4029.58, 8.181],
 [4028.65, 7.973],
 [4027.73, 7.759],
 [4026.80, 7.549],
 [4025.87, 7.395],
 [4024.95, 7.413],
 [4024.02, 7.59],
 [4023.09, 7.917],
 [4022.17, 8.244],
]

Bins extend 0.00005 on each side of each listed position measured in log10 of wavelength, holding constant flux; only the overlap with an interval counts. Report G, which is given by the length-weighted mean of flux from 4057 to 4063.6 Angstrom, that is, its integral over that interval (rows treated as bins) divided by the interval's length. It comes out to 8.2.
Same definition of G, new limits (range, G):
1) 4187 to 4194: 7.8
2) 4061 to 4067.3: 8.0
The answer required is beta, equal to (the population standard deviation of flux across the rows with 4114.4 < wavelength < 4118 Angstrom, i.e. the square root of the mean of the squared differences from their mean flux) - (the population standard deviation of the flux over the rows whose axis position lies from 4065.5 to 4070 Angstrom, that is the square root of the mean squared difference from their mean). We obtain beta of 0.0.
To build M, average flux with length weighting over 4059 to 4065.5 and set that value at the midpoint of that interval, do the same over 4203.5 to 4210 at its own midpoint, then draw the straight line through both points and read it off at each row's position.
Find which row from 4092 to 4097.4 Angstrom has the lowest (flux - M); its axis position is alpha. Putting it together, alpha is 4095.06 Angstrom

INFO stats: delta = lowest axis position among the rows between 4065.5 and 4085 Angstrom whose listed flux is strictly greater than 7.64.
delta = 4065.93 Angstrom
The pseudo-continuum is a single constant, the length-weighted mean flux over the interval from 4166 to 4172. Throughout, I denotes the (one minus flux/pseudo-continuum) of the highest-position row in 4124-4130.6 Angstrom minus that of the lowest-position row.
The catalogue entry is 0.02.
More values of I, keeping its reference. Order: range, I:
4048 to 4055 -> -0.09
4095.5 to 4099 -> -0.04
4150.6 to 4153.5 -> -0.06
